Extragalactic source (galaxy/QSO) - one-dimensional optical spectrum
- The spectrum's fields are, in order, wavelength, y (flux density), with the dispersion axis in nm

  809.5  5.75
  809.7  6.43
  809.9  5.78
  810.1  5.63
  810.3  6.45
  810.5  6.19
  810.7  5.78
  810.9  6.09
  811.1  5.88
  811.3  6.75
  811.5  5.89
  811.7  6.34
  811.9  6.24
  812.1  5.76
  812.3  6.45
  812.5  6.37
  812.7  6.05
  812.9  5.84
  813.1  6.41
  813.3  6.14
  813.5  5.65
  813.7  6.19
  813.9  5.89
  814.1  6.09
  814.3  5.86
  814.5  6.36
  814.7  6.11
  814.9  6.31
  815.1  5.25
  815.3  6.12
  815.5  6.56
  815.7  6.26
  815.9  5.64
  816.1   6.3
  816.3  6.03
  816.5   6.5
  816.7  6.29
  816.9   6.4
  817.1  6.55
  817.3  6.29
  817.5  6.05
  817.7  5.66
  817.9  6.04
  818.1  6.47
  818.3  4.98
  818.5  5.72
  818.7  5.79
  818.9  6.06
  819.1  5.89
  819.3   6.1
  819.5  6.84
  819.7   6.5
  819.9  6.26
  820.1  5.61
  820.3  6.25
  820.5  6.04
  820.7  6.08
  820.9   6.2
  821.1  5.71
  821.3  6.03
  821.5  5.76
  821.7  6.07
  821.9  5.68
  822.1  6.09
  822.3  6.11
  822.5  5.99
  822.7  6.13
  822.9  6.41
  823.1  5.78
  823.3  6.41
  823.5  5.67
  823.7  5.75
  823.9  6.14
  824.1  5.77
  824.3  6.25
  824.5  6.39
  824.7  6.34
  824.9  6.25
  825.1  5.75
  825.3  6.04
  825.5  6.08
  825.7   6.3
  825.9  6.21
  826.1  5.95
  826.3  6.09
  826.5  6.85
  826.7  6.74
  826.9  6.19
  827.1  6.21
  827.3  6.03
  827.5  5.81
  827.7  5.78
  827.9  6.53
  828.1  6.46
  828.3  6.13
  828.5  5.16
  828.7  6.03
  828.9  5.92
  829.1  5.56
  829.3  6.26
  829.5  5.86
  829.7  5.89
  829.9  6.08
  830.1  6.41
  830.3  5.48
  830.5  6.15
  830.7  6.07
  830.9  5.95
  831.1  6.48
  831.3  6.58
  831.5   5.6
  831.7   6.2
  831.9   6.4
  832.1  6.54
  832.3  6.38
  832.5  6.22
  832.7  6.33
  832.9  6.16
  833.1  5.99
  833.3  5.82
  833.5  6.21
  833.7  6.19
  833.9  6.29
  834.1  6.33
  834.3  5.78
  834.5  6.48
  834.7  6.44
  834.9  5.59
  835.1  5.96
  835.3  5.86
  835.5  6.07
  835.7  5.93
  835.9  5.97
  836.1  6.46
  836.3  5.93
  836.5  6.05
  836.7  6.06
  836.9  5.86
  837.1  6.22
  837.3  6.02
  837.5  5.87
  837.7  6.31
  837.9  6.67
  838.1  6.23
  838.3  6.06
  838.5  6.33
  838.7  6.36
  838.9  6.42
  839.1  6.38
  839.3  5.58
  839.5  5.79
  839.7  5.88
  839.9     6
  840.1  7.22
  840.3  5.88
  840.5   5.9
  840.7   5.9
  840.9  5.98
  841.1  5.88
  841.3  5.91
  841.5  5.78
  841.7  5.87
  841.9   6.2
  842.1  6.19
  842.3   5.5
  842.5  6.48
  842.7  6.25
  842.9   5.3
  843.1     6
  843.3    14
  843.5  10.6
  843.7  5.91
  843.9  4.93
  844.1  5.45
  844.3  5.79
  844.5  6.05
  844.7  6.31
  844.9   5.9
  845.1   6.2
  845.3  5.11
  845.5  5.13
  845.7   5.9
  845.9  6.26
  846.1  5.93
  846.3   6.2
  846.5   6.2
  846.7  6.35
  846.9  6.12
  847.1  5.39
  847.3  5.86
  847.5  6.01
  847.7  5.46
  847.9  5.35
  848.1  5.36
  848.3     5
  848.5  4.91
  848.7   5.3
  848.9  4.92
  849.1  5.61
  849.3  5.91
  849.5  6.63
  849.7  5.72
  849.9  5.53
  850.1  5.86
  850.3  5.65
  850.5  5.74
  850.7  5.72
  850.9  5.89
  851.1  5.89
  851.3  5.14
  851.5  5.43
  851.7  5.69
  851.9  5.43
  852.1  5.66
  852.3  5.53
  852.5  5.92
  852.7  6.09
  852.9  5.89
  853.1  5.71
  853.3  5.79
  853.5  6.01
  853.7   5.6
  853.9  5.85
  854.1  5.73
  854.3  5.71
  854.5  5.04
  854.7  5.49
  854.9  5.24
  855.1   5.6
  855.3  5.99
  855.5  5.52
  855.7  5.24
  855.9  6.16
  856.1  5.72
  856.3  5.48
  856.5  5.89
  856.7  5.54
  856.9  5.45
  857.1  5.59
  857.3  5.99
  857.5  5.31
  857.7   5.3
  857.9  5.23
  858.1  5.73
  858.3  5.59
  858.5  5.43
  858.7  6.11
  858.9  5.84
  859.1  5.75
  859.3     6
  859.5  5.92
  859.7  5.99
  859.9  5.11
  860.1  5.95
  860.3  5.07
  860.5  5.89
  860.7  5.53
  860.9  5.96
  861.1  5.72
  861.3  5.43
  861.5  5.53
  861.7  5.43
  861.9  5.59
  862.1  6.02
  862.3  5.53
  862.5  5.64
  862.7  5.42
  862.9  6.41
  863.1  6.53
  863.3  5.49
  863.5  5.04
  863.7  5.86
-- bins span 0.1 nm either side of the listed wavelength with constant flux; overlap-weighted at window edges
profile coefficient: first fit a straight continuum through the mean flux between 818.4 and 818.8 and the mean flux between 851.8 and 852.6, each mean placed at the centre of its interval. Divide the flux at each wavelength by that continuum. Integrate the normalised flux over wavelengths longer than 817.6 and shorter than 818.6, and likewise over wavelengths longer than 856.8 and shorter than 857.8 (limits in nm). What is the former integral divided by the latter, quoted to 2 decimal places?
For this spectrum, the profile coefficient 1.02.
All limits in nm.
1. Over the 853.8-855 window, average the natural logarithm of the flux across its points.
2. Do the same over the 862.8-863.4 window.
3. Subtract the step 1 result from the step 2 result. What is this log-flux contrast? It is 0.11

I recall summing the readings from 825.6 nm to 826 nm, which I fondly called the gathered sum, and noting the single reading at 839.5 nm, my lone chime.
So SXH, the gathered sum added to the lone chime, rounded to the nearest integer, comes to 18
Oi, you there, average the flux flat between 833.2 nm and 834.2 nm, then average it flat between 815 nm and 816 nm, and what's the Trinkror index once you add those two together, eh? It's 12.1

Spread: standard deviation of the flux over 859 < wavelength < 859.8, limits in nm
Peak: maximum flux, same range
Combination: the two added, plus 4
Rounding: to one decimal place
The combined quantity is 10.1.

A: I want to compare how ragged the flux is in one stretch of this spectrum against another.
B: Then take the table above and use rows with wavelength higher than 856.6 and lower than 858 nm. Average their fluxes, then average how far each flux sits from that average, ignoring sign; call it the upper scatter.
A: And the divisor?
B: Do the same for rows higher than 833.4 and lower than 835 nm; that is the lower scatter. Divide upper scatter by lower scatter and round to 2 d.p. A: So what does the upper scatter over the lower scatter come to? 0.79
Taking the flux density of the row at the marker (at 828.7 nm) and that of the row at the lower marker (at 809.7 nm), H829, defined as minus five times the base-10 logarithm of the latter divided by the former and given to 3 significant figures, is -0.139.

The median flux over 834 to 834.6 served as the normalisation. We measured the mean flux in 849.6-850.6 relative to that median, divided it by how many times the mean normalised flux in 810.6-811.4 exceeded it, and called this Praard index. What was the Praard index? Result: 0.84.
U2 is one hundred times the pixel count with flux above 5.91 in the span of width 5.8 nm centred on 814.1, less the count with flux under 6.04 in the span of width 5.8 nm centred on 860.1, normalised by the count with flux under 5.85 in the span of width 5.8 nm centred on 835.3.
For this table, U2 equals -200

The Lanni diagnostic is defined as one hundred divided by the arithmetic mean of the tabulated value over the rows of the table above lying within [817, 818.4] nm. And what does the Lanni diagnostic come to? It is 16.65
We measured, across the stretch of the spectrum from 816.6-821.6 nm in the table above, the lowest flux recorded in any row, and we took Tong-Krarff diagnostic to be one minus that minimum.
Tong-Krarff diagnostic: -4.0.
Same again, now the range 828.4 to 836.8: -4.2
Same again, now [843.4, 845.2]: -3.9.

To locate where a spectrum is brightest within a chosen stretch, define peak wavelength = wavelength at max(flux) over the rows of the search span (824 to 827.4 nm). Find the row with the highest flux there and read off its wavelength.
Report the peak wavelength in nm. 826.5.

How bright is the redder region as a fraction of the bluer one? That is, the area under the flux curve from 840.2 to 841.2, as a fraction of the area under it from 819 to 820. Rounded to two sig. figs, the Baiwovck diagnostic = 0.94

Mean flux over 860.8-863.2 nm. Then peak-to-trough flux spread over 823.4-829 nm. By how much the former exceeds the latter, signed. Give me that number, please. 4.08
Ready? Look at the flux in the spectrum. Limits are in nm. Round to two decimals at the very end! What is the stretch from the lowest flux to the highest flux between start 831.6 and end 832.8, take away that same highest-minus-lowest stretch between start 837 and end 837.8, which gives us -0.10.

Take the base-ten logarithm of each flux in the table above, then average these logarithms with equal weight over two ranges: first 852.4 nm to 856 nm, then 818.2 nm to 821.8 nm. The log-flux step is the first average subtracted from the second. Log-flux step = 0.02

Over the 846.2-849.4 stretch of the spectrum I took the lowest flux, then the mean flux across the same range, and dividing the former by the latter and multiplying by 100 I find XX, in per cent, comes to 87.3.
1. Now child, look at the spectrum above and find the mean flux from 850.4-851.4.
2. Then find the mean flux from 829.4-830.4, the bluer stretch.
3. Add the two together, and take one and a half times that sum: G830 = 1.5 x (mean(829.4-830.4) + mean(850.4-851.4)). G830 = 17.4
